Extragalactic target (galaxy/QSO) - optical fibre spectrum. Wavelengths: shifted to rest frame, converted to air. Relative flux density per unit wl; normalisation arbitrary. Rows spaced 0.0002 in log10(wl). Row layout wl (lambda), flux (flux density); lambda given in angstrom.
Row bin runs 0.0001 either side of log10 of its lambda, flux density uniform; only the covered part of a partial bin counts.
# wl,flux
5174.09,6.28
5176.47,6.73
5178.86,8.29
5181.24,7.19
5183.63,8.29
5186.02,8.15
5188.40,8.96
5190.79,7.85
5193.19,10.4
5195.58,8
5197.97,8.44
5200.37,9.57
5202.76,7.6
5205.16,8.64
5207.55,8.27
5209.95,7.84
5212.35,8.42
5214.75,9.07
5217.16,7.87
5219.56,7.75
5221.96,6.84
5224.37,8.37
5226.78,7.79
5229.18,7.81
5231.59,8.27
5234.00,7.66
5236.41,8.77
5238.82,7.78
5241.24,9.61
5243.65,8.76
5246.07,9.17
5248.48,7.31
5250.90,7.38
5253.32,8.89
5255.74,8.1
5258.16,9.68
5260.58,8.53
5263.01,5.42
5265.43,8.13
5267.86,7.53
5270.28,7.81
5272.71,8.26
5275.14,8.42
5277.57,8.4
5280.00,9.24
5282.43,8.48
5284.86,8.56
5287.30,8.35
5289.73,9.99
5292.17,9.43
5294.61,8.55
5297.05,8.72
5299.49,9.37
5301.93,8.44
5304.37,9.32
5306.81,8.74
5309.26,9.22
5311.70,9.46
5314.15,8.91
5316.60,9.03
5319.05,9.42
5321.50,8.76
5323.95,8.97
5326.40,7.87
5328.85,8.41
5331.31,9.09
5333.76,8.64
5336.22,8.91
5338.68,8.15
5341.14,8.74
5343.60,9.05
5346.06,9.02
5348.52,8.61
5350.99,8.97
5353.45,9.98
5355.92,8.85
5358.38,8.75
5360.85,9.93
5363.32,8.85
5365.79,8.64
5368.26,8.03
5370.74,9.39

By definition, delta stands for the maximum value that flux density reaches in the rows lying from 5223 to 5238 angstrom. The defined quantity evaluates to 8.77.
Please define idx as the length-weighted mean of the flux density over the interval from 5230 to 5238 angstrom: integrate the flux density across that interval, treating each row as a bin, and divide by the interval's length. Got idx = 8.2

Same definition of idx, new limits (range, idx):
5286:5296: 9.1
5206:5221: 8.2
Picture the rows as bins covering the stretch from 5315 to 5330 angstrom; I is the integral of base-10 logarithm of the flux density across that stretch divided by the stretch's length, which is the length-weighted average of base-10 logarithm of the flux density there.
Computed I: 0.941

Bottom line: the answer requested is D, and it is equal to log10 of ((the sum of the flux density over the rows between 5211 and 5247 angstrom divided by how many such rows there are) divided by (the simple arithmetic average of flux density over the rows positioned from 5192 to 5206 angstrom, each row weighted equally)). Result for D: -0.03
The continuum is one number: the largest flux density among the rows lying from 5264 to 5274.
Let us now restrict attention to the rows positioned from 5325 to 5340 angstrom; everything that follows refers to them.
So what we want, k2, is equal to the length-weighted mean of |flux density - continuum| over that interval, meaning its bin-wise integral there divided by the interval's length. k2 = 0.42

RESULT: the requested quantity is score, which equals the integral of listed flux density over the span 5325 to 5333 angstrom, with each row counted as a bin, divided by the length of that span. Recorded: 8.49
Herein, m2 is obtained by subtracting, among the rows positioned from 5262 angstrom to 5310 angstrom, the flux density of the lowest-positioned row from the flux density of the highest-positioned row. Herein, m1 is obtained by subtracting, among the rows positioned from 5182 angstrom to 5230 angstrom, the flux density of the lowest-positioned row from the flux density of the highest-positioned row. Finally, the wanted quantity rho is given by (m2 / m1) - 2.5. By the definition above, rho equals -10.4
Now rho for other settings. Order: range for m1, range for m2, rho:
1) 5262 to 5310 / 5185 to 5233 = -2.5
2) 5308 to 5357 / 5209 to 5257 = -3.2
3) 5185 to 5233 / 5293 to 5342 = -0.9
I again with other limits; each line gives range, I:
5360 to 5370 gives 0.945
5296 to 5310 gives 0.952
